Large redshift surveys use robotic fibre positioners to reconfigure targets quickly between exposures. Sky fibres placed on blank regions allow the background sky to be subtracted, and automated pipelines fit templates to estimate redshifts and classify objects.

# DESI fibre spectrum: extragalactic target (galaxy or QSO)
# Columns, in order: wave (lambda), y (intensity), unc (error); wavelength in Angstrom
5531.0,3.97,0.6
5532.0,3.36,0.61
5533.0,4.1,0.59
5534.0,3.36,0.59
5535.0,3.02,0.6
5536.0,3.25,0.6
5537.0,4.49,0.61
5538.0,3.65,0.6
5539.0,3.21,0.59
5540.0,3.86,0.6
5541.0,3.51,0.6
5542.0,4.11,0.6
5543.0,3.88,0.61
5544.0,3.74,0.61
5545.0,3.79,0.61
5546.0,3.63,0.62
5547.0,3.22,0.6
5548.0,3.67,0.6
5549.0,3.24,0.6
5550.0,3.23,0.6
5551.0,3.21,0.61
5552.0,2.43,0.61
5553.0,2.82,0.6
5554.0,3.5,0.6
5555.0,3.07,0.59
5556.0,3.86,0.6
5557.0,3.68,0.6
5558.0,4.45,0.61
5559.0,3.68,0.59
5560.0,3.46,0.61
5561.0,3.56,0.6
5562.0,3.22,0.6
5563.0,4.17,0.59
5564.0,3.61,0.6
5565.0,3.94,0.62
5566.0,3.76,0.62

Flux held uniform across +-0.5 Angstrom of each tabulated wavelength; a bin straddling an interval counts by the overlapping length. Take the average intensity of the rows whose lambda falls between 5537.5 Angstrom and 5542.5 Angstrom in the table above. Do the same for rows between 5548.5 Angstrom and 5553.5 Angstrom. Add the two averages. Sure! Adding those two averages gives 6.7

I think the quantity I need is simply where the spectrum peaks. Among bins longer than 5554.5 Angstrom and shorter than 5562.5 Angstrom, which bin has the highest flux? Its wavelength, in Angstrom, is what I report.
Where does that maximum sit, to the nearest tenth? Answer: 5558.0 Angstrom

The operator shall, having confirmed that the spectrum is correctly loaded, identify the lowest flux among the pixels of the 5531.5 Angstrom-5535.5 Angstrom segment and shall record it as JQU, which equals 3.02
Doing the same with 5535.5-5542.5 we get 3.21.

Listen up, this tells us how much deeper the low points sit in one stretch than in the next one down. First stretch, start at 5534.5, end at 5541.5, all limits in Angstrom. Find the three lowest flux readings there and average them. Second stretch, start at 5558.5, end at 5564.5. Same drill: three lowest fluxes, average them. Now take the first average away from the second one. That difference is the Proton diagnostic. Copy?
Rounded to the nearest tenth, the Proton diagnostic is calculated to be 0.3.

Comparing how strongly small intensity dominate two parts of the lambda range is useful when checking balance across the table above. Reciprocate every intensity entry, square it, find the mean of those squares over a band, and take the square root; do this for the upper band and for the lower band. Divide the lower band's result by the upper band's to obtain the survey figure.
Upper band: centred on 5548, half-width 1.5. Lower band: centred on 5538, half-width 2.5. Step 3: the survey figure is 0.93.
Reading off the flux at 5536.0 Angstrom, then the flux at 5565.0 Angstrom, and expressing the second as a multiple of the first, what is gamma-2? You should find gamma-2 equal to 1.21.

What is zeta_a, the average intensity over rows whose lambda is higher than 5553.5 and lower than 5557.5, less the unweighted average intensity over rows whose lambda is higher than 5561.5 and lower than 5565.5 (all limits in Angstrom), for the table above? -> -0.2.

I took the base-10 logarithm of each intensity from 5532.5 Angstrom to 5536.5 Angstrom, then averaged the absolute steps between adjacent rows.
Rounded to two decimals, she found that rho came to 0.05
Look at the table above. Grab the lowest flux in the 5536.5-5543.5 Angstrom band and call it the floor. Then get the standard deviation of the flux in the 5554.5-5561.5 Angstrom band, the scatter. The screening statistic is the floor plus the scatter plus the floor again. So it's 6.8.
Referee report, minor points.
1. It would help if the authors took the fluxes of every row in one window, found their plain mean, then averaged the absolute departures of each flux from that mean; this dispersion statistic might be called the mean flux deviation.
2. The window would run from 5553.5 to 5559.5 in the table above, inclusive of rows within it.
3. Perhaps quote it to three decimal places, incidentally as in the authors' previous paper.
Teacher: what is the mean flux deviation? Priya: 0.299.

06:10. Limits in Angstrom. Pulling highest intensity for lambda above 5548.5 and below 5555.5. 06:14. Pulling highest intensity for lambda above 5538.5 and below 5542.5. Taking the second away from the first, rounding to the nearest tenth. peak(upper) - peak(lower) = -0.6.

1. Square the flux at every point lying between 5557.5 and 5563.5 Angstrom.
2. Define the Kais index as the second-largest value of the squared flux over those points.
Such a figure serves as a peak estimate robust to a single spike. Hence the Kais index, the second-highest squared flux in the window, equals 17.4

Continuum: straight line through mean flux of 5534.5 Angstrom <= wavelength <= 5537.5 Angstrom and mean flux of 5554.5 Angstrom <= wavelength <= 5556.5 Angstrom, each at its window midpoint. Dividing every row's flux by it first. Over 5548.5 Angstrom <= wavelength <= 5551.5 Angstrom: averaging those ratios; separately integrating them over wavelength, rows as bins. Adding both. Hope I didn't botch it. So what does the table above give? 3.7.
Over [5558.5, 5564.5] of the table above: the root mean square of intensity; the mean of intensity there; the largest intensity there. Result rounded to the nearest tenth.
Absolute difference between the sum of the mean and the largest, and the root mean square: 4.2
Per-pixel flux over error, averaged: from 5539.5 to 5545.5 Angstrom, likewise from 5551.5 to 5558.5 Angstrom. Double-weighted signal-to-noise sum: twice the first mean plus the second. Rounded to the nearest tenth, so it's 18.3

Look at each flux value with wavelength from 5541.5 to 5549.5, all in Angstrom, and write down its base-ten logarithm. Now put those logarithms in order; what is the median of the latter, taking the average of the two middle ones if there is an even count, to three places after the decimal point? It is 0.569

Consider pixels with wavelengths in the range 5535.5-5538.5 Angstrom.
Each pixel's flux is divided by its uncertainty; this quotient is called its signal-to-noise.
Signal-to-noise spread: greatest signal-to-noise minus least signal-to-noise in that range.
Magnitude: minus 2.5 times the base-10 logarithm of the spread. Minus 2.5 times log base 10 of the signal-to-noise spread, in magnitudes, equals -0.7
